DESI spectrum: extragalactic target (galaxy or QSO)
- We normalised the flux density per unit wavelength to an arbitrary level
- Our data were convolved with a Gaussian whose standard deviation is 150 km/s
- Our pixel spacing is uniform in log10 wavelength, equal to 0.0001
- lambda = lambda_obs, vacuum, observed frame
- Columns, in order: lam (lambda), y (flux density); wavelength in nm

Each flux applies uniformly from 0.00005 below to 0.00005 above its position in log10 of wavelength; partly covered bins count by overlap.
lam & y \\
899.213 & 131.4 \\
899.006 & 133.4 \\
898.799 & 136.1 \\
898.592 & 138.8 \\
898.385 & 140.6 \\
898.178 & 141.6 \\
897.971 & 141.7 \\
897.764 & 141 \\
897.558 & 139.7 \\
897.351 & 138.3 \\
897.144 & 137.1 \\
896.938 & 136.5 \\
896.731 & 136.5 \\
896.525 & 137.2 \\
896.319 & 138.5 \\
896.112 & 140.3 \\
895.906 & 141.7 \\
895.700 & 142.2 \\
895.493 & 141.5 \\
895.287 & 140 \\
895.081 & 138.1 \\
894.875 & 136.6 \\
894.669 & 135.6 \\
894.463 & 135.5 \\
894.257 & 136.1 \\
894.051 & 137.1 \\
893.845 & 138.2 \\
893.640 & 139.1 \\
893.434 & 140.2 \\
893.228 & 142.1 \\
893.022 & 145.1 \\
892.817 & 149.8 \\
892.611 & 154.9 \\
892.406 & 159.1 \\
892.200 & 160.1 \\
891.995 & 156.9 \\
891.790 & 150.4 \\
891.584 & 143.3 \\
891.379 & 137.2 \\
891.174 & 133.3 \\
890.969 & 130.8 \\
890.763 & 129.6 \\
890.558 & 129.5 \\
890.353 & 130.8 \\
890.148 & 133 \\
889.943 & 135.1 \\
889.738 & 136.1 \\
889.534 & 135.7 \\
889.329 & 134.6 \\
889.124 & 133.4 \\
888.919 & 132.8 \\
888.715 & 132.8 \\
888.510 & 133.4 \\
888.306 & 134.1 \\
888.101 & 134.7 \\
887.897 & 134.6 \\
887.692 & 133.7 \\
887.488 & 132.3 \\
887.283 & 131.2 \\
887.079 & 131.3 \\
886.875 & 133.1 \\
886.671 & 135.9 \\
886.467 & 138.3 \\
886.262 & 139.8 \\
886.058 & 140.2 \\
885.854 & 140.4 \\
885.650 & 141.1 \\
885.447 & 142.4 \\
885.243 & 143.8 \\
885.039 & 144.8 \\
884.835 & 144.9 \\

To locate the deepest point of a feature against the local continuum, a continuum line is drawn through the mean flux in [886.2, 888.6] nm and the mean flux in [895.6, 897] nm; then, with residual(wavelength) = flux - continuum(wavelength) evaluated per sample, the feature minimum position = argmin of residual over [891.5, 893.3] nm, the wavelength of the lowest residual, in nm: 893.228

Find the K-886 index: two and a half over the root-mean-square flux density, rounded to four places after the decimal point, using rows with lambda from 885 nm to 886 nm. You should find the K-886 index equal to 0.0175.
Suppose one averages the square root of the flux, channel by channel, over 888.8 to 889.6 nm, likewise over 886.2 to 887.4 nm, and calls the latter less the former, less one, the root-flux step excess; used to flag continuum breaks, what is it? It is -1.0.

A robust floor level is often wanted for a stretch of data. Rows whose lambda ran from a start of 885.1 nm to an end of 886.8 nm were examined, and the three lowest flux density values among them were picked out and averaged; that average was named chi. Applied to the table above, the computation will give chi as 138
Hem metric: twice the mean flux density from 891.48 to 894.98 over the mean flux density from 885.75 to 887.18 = 2.11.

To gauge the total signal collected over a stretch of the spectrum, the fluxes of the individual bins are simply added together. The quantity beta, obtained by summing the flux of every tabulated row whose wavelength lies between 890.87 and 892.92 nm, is 1476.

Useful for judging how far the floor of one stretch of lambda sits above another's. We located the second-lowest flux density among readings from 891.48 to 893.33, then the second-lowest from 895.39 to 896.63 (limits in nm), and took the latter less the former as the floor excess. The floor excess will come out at -4.8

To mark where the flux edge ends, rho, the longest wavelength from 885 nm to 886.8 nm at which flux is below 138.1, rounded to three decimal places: 886.671 nm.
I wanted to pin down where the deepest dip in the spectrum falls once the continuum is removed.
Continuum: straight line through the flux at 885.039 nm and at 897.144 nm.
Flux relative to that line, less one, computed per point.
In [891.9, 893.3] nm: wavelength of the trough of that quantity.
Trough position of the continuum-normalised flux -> 893.228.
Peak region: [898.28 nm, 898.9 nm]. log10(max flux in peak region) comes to 2.15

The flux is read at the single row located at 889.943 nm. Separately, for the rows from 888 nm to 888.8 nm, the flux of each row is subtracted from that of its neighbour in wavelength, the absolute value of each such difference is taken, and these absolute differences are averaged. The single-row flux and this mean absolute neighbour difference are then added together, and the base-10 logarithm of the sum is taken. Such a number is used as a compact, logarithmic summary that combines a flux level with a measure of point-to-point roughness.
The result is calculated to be 2.133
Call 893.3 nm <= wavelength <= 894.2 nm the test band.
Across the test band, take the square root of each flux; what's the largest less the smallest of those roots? 0.13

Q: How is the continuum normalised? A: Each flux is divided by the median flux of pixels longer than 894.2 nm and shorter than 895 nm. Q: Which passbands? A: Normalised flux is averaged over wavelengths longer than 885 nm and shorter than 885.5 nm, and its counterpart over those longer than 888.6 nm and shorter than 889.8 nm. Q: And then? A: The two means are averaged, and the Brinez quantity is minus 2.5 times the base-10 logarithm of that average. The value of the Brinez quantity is -0.024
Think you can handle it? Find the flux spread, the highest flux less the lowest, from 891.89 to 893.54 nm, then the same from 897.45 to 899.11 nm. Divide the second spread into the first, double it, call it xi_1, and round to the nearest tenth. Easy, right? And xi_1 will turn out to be 4.8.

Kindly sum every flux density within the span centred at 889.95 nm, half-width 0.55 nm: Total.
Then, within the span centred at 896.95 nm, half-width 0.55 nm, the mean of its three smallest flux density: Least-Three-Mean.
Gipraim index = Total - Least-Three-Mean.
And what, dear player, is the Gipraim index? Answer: 534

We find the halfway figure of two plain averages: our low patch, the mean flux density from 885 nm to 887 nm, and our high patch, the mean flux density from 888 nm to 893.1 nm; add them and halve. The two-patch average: 140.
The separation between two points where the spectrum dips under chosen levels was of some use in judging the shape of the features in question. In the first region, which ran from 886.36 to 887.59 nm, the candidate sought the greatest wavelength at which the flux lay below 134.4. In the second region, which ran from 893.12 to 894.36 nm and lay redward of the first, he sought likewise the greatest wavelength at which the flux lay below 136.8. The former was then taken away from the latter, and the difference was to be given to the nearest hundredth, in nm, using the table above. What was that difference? 6.77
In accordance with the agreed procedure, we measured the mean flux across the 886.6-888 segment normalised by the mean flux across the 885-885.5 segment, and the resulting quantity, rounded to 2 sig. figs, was 0.93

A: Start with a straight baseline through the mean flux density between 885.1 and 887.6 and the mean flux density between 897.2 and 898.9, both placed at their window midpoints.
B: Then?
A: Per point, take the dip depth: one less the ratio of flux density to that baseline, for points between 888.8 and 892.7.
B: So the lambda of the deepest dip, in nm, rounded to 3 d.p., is 890.558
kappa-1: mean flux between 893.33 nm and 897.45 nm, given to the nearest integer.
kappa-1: 138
